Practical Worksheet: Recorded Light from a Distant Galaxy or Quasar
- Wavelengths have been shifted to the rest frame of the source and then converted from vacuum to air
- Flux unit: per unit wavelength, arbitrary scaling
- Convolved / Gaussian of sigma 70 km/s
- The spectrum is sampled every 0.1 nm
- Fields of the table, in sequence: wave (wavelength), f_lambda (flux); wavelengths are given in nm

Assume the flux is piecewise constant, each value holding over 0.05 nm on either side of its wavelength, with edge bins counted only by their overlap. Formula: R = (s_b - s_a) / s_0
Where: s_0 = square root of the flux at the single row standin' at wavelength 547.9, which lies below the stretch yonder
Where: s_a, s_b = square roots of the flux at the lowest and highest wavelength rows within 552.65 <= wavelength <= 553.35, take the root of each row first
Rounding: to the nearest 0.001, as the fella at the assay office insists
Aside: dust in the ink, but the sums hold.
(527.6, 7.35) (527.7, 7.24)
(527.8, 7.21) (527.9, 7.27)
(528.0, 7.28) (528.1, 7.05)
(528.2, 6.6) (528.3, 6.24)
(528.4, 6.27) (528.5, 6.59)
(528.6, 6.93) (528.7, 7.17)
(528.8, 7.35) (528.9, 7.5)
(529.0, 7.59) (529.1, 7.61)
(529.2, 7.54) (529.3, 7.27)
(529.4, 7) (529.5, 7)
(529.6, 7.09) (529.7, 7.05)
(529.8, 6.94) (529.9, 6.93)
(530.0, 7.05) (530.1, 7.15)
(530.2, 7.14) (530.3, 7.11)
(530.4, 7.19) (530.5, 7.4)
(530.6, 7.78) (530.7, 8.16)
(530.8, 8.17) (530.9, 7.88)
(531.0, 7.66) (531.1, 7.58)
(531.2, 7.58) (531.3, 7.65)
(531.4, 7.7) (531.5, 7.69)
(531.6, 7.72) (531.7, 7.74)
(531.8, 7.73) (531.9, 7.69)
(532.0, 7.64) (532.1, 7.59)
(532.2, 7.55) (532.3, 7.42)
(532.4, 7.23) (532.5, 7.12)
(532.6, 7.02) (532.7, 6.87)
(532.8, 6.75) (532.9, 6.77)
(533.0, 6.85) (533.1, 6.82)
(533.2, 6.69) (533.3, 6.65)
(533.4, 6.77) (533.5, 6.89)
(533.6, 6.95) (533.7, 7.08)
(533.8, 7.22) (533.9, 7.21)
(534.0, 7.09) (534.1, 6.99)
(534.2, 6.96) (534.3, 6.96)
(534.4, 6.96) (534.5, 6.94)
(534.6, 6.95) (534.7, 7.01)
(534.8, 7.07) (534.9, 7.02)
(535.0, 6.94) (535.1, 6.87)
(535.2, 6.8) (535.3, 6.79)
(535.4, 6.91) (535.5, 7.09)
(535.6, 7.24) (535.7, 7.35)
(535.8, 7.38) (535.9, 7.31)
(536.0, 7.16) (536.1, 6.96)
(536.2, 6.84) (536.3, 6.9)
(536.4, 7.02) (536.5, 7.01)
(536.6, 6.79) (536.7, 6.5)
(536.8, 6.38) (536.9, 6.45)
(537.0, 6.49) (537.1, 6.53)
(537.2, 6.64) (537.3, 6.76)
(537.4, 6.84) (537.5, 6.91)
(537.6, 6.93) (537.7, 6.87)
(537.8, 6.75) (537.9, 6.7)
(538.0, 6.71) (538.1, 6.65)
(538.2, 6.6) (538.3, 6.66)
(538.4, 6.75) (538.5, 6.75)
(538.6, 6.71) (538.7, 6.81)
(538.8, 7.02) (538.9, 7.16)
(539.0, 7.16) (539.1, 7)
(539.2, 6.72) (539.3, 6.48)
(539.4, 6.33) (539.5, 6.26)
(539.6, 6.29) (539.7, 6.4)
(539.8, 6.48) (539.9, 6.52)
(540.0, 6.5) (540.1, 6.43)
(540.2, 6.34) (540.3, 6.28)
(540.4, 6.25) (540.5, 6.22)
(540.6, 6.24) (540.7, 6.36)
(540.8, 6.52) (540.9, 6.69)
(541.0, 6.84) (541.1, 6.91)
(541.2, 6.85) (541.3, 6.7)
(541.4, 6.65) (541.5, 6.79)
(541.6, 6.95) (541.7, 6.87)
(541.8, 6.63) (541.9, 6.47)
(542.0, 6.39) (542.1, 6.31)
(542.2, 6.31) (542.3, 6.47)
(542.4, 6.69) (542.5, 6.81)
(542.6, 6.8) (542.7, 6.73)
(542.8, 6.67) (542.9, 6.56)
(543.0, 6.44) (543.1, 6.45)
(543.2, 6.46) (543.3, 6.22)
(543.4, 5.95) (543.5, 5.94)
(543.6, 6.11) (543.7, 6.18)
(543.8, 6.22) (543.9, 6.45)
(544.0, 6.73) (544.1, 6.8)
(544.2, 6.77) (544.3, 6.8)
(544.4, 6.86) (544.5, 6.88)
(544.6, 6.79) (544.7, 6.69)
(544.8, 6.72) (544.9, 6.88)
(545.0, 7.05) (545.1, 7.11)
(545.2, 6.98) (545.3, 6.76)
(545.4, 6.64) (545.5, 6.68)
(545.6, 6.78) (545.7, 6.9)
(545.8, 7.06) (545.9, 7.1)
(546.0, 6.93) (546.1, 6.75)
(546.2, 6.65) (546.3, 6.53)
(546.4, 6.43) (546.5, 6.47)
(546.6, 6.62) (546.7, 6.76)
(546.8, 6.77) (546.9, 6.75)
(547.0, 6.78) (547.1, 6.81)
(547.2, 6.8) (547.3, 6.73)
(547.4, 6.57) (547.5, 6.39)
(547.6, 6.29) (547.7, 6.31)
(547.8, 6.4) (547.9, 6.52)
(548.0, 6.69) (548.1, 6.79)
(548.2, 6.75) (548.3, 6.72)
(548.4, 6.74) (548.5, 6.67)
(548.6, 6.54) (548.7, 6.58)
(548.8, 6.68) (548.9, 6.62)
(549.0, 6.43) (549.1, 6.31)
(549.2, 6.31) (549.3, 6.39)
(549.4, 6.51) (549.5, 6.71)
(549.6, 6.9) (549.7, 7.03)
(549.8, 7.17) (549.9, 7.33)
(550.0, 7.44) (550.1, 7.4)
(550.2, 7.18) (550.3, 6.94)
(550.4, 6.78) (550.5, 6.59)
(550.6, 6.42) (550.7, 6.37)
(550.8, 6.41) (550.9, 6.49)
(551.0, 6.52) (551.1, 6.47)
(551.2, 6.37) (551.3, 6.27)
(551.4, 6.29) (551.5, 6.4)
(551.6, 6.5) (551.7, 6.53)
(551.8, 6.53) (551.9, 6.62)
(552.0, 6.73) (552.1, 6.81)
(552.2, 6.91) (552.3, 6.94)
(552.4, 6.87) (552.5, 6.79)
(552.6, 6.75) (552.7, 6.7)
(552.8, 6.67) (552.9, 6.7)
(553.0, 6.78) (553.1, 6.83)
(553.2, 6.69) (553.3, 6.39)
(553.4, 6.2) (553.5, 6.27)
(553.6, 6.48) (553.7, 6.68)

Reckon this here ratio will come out -0.024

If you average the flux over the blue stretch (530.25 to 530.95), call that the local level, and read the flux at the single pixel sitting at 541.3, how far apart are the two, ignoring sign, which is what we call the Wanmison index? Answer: 0.97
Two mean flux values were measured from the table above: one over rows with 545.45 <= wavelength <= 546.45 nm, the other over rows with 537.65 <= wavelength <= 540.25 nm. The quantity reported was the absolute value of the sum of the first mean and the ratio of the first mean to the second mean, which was 7.80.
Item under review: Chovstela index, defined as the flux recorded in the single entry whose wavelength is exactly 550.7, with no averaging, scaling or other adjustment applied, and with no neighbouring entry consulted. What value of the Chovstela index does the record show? 6.37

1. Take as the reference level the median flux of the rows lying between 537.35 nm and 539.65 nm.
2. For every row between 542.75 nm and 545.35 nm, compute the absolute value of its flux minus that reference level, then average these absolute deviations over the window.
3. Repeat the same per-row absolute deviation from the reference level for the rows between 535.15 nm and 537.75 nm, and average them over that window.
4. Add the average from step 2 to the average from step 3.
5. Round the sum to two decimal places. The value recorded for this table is 0.51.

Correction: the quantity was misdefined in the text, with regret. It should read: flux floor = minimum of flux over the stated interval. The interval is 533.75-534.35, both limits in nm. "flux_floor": 6.96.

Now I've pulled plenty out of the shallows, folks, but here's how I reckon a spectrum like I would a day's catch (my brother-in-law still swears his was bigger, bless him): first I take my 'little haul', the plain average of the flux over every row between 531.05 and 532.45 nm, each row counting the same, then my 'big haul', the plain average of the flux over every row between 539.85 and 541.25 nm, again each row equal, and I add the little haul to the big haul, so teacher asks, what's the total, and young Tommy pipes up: 14.1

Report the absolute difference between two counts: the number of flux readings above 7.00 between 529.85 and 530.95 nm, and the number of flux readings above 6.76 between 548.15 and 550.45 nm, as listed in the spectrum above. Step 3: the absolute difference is 1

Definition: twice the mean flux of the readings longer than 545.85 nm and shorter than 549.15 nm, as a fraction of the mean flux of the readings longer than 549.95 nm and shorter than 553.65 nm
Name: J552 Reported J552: 1.99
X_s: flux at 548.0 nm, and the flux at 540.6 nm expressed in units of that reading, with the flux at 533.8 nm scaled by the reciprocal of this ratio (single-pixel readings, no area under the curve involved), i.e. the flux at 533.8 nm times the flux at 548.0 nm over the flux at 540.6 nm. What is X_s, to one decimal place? 7.7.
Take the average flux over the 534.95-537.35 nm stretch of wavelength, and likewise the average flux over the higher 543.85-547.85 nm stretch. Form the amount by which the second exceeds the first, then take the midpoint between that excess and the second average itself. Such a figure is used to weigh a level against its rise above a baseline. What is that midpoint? 3.29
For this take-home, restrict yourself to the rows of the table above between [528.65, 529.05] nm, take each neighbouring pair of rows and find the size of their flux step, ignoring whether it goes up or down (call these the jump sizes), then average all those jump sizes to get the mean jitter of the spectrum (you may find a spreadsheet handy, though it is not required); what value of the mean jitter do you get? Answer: 0.14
